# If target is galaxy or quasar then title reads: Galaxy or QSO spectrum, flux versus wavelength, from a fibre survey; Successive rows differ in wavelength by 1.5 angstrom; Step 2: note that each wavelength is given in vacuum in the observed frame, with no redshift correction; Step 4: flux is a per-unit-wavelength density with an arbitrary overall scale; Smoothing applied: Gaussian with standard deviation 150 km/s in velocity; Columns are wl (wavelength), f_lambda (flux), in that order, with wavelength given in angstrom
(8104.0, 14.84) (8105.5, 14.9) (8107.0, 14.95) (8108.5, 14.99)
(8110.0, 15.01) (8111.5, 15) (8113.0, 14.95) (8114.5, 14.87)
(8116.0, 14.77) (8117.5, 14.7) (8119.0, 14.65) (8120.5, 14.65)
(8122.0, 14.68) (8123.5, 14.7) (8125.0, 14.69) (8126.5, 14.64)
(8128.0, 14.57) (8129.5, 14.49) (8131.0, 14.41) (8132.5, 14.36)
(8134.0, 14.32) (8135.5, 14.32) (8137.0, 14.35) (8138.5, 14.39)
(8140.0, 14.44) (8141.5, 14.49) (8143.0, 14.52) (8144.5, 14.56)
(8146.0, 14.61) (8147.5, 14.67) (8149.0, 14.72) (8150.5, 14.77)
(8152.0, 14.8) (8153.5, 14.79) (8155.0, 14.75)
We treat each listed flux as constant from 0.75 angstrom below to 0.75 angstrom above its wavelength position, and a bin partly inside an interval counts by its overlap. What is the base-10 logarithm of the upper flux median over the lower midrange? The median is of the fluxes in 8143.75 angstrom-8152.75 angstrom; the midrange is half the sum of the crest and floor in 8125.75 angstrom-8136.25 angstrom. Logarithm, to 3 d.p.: 0.006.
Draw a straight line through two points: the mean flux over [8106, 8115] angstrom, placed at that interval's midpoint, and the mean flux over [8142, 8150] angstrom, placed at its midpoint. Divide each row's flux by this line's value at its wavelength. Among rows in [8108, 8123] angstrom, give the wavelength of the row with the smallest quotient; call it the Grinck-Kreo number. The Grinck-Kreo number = 8119.0 angstrom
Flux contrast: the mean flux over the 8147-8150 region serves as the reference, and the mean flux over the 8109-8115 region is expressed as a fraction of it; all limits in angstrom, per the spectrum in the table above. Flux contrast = 1.02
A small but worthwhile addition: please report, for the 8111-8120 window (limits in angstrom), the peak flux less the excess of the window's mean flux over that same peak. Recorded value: 15.2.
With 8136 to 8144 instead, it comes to 14.6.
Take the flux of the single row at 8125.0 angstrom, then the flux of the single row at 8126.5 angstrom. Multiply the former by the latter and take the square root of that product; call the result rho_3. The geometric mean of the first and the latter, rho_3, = 14.7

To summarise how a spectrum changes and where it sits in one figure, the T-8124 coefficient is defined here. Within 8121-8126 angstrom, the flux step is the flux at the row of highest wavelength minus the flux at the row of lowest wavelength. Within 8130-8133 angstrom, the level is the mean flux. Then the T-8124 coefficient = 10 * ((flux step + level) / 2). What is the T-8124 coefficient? 72.0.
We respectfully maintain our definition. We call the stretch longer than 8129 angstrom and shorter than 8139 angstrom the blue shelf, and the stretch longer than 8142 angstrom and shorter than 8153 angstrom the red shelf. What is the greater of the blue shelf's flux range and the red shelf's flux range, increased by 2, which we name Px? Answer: 2.28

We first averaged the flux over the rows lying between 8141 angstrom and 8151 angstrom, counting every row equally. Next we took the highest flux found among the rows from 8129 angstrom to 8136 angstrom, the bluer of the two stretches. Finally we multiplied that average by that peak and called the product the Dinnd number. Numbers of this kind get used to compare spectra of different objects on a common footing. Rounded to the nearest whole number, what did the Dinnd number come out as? 212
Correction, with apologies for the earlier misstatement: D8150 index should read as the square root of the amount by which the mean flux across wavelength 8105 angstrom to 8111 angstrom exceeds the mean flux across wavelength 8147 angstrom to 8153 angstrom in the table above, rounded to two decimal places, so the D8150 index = 0.47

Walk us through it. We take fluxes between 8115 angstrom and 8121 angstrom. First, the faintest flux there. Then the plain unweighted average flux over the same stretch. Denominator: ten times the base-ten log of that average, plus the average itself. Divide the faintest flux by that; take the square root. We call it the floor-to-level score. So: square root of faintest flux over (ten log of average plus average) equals 0.745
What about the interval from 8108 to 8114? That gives 0.748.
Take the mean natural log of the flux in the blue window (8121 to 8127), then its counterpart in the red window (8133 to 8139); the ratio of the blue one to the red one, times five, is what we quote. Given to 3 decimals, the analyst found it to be 5.043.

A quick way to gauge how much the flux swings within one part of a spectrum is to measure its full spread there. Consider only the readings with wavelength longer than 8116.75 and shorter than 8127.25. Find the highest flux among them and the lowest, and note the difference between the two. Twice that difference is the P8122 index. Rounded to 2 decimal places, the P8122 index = 0.12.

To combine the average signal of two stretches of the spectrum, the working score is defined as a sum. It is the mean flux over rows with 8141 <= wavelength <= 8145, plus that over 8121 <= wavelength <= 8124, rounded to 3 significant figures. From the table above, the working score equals 29.2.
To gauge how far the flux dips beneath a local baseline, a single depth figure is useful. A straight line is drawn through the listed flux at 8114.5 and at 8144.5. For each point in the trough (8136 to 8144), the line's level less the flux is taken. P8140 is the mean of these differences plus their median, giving 0.3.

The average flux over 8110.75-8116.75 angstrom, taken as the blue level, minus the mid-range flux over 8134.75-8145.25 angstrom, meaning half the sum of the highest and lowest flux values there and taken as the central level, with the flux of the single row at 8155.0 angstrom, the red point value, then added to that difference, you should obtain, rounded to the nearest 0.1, 15.2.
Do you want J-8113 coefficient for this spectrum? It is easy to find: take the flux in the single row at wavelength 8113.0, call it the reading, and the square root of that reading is 3.87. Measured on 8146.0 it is 3.82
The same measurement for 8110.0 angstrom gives 3.87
